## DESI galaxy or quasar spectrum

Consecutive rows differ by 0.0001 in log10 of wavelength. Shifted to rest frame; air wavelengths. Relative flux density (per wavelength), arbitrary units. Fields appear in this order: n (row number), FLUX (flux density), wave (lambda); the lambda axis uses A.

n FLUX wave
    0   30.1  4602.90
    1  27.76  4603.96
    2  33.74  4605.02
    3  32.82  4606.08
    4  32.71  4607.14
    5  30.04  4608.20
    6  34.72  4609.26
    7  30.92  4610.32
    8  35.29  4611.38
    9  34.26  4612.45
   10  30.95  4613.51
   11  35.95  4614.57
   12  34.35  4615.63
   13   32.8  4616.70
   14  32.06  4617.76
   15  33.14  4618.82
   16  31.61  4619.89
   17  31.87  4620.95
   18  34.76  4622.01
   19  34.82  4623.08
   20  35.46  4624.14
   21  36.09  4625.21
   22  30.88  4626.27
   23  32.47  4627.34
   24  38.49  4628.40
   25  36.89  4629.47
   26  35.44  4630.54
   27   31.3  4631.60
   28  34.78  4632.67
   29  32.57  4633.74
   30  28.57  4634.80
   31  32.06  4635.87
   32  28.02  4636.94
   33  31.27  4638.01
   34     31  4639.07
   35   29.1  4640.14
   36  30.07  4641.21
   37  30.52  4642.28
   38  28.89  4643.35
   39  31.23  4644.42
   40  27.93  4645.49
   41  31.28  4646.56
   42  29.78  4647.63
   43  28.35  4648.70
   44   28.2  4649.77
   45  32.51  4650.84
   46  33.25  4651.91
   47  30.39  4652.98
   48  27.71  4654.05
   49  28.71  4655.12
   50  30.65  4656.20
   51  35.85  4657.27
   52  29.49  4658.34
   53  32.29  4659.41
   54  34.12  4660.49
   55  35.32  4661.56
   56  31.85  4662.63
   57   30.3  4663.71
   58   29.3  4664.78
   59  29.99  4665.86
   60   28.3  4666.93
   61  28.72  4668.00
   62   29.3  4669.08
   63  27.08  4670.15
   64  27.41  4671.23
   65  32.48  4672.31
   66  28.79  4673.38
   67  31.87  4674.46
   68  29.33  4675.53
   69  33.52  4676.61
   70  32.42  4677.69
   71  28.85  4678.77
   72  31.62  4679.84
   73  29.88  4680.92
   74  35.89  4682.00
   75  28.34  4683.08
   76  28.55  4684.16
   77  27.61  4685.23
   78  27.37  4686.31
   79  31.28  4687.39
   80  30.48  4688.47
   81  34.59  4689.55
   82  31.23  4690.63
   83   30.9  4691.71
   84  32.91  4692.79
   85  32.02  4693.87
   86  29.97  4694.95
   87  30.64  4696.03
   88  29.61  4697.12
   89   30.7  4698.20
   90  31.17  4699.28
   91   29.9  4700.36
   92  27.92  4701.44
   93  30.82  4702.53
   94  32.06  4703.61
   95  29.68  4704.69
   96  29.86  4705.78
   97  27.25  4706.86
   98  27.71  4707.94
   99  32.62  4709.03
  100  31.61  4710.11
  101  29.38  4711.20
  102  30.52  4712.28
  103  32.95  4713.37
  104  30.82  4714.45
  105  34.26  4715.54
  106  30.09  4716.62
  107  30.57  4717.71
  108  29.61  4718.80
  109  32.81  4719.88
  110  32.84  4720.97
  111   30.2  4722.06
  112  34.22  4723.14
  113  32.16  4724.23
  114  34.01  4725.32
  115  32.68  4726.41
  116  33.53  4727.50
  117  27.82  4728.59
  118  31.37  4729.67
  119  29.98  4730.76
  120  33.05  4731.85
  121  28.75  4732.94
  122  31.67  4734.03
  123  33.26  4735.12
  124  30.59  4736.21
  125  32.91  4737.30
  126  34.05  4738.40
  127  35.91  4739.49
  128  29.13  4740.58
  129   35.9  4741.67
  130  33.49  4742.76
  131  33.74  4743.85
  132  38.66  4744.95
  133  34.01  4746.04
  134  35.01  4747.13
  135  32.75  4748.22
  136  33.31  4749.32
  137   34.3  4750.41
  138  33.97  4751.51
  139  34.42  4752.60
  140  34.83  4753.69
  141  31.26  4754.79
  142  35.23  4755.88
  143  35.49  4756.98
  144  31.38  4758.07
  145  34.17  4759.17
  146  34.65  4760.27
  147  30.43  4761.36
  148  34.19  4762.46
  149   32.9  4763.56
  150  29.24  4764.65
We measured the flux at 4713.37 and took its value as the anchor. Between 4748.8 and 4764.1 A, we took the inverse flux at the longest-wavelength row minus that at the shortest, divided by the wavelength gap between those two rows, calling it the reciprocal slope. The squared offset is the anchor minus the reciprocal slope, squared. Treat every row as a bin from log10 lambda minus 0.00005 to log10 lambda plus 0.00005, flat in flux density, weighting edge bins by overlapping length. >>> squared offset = 1086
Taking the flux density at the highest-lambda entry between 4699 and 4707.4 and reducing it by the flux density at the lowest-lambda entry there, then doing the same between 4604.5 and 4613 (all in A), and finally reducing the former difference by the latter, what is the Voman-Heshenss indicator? -4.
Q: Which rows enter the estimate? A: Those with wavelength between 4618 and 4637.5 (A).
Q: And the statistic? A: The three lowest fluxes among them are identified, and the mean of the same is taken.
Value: 29.2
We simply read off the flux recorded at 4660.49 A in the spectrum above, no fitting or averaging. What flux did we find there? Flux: 34.12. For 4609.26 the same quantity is 34.72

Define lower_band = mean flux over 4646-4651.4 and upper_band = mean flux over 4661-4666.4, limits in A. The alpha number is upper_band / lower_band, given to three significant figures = 1.04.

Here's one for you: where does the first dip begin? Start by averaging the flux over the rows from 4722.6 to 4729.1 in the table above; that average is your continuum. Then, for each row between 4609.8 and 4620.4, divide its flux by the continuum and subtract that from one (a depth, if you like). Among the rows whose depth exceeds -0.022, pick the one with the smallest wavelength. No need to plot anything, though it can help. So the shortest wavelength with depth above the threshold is 4610.32 A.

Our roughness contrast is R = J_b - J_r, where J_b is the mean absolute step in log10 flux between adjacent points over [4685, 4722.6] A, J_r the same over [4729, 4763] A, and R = -0.008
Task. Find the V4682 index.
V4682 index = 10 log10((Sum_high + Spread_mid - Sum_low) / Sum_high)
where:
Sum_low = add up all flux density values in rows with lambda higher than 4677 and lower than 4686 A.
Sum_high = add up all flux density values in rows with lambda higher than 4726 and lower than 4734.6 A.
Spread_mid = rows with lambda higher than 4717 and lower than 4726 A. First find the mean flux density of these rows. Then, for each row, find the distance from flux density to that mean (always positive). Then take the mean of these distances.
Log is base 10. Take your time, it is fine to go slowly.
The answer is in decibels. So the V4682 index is -15.4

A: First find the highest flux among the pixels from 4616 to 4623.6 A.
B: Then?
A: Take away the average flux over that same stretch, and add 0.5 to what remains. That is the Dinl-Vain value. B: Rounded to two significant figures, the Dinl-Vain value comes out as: 2.3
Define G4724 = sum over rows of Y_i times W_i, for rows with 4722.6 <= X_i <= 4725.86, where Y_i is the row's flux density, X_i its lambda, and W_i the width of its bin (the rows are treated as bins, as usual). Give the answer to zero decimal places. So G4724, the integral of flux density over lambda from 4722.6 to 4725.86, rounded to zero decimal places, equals 109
